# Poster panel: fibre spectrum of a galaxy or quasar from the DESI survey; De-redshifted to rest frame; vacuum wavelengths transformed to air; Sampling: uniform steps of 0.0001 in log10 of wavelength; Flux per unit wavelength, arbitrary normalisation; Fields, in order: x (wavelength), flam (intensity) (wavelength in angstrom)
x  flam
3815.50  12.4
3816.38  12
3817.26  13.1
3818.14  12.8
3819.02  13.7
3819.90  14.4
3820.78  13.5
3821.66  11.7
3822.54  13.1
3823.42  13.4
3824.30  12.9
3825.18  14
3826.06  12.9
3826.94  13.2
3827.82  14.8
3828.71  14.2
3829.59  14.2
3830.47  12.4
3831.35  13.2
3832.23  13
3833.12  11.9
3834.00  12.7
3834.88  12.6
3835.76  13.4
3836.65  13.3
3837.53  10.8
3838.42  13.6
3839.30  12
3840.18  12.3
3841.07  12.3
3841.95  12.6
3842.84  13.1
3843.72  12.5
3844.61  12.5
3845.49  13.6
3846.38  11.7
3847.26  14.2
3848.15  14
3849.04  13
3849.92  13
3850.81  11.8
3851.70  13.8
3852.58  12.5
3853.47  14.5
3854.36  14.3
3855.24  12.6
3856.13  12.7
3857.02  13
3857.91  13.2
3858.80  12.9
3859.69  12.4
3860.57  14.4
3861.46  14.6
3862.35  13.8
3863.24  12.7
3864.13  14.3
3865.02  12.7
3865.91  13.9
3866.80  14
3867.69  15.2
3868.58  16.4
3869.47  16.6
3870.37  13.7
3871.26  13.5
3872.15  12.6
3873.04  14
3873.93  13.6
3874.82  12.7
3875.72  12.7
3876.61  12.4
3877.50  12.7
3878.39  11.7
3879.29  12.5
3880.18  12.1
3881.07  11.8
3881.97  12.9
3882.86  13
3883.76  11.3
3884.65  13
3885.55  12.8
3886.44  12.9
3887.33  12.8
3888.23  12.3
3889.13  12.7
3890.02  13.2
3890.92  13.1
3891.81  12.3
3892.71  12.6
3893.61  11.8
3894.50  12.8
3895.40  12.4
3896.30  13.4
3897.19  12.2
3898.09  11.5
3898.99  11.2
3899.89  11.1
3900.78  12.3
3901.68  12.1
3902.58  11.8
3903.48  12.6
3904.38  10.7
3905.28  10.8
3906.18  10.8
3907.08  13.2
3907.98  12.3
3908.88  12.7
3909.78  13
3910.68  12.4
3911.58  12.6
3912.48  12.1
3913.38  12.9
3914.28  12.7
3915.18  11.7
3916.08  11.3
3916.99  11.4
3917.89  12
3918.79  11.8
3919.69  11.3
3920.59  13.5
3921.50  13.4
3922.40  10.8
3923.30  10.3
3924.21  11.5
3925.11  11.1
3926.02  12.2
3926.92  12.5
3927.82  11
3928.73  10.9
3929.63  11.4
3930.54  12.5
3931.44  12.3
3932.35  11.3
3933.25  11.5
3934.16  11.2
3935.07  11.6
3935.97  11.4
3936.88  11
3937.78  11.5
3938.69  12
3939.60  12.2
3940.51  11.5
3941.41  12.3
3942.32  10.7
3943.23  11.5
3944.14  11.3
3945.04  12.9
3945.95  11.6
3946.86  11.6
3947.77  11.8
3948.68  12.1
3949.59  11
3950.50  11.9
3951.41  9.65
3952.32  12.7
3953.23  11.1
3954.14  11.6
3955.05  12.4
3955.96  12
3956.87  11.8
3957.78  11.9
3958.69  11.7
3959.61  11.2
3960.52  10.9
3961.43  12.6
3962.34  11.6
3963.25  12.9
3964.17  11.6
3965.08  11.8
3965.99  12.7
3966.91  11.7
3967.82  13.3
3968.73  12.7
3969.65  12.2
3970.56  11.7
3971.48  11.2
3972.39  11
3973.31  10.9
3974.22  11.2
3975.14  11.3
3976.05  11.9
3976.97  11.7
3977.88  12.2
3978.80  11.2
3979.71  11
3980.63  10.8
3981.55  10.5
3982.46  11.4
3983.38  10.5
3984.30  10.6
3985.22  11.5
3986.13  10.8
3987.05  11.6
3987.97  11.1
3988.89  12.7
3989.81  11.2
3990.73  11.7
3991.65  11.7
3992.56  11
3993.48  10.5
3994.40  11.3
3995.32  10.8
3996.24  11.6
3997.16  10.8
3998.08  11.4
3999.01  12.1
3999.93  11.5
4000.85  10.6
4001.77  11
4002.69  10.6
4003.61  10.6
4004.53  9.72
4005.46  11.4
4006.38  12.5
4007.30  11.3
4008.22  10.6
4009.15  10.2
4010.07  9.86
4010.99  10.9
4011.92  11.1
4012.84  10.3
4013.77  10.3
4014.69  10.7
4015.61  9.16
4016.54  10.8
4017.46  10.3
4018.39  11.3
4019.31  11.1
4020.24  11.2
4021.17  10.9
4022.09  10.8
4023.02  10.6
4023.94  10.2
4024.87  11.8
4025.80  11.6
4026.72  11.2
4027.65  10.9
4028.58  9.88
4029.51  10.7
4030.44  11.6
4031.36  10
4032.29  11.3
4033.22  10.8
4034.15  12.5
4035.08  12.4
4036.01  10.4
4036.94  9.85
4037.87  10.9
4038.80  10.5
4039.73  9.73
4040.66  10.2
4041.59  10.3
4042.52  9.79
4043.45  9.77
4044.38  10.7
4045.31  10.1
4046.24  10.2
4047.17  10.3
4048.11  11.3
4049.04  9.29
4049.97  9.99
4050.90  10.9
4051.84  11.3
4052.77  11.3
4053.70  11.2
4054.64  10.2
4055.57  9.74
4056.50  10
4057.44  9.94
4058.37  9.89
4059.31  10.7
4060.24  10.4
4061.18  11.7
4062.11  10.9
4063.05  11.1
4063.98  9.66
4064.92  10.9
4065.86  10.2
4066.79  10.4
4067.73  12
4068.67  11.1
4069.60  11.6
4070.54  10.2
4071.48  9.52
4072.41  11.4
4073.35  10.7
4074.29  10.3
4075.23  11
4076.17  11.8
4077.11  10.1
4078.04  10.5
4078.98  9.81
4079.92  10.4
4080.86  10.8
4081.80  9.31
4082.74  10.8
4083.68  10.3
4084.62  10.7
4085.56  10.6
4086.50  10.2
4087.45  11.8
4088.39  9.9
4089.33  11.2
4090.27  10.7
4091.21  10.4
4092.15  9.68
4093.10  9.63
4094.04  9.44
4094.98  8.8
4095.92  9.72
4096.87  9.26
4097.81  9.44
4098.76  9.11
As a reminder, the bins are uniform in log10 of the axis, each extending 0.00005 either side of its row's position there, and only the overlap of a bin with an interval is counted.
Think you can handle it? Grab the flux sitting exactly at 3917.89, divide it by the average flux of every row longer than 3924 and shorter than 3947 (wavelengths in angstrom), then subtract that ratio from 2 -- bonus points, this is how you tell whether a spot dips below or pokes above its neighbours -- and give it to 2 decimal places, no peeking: 0.97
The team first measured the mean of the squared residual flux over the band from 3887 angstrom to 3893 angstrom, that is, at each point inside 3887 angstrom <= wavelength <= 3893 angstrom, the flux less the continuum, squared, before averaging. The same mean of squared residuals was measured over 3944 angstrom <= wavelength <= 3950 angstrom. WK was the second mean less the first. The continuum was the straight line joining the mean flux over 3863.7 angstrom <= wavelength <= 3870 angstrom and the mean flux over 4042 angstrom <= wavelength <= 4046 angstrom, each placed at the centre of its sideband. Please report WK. -1.0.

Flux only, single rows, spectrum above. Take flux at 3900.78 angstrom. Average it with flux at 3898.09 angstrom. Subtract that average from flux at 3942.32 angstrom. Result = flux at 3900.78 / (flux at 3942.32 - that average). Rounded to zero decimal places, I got -10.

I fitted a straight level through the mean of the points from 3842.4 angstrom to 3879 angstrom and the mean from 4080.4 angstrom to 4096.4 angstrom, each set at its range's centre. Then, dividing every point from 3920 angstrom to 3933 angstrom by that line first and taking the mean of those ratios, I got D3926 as 0.942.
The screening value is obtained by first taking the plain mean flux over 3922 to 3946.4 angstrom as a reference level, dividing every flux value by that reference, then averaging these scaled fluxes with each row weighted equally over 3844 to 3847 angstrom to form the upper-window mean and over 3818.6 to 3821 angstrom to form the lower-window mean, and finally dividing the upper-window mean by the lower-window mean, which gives 0.91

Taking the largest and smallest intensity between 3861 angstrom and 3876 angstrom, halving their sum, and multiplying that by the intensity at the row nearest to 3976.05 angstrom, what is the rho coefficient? 174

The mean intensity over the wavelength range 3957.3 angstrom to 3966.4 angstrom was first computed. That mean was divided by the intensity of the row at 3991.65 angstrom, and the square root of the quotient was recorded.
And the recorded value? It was 1.01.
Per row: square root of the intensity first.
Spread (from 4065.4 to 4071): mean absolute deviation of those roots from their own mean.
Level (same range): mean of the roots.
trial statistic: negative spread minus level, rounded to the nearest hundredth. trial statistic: -3.40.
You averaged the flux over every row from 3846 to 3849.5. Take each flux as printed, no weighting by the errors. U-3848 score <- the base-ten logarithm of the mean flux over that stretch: 1.12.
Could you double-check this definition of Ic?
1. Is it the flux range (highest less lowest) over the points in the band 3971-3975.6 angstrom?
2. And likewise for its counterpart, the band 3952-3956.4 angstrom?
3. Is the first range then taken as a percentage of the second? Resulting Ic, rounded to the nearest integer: 25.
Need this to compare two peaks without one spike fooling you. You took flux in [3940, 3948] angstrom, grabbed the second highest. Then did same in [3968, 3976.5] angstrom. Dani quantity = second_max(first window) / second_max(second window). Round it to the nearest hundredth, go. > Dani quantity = 1.01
